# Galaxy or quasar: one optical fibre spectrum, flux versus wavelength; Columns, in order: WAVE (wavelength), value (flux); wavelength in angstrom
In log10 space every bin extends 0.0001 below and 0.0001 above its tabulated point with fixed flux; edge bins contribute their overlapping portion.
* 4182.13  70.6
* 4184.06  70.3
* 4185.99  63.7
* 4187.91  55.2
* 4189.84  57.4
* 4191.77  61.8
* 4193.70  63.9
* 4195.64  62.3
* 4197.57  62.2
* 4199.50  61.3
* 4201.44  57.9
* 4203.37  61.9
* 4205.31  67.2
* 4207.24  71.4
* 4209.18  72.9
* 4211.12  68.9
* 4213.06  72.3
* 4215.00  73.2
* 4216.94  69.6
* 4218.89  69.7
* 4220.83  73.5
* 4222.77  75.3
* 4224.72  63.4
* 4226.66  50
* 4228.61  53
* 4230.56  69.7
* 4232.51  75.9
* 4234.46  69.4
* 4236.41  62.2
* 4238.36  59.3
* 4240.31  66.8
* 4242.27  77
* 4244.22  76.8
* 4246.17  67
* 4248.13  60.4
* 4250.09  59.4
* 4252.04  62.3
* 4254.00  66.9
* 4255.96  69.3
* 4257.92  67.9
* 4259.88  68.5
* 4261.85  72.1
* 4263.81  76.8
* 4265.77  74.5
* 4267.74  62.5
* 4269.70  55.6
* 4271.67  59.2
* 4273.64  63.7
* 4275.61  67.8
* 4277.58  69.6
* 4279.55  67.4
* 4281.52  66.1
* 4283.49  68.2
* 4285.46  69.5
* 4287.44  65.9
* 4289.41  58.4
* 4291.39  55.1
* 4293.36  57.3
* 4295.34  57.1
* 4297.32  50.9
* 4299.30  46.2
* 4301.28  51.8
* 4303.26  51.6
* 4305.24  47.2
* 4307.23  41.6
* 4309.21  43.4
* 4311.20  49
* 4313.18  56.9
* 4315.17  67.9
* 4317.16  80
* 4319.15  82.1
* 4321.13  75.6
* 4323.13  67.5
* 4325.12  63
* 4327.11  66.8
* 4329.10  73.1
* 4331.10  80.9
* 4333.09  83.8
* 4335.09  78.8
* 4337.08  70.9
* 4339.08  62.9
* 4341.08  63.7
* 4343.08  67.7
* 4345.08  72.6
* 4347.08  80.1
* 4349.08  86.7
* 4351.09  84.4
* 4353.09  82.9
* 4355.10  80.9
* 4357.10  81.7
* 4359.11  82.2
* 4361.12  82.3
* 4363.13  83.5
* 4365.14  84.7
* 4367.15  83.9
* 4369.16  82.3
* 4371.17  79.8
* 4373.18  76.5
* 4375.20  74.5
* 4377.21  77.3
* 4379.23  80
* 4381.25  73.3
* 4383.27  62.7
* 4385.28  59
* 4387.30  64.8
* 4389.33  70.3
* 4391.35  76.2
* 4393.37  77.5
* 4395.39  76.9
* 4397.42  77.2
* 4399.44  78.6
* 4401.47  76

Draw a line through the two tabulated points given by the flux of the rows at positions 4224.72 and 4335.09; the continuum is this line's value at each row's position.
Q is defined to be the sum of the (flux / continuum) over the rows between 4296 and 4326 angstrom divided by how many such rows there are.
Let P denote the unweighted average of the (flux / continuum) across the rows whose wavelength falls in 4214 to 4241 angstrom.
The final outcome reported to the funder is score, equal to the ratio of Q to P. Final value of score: 0.74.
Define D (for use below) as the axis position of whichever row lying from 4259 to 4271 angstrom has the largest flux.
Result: 4263.81 angstrom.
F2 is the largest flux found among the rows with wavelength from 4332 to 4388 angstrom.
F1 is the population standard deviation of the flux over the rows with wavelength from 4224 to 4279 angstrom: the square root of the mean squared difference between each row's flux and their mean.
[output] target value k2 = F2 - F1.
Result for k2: 80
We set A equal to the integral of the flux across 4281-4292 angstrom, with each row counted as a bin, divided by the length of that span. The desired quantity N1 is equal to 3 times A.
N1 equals 192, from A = 64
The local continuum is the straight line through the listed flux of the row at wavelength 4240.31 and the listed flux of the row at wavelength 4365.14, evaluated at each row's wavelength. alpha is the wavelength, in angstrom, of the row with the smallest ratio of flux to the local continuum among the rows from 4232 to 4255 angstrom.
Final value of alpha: 4250.09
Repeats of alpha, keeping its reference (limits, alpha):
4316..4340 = 4339.08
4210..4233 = 4226.66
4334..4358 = 4339.08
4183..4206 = 4187.91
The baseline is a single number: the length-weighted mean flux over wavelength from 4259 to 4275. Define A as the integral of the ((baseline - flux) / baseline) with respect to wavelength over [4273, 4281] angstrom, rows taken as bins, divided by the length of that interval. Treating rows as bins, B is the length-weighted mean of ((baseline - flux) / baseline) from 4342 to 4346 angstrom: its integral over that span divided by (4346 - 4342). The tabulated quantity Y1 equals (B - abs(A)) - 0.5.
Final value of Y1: -0.56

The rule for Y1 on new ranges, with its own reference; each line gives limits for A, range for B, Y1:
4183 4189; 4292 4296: -0.41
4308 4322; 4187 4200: -0.44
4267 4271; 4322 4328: -0.61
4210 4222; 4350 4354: -0.83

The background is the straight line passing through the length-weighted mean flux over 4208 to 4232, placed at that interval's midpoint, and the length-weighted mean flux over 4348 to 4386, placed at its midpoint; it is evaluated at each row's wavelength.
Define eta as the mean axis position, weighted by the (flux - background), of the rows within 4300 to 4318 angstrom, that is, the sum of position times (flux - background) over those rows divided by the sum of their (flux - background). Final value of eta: 4307.3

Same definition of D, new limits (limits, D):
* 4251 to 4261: 4255.96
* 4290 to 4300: 4293.36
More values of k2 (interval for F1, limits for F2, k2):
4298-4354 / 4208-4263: 63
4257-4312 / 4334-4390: 77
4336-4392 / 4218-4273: 69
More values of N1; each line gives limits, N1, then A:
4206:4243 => 204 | 68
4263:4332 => 188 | 63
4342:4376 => 241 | 80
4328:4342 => 220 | 73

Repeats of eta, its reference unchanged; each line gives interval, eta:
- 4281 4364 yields 4301.0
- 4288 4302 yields 4296.0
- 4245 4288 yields 4267.4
